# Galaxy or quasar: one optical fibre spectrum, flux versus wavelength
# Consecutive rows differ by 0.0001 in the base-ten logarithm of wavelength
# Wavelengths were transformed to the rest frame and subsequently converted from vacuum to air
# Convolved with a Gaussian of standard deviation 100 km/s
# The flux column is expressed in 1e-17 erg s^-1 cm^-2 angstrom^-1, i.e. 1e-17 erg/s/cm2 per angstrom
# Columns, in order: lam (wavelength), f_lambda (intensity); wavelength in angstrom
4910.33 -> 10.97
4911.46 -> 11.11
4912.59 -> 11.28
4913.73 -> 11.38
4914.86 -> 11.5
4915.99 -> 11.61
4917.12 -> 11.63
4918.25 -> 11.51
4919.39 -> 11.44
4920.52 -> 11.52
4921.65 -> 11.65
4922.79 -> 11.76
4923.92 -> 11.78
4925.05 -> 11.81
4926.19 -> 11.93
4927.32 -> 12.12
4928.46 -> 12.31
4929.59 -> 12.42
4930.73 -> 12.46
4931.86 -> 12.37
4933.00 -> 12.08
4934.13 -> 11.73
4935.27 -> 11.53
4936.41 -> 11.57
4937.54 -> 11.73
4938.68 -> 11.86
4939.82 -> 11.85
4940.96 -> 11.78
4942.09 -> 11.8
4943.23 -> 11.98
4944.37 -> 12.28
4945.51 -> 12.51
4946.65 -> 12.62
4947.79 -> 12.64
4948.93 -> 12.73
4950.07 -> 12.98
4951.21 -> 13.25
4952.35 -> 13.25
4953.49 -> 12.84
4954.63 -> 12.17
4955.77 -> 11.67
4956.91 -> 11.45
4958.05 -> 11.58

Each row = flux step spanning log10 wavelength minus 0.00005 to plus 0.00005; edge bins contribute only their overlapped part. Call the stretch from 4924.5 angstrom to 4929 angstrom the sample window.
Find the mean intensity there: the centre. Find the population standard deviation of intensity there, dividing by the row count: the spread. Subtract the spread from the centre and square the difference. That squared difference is 140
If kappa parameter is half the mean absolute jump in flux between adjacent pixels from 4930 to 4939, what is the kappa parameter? 0.090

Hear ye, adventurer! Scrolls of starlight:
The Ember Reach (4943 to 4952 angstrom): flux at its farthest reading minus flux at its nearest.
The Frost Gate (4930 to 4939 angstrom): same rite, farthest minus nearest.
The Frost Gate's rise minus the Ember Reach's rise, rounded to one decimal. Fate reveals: -1.9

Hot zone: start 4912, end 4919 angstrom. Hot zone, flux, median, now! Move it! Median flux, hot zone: 11.5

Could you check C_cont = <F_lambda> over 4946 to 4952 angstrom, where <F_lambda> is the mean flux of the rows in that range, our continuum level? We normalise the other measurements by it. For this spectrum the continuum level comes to 12.8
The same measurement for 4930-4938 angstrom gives 11.9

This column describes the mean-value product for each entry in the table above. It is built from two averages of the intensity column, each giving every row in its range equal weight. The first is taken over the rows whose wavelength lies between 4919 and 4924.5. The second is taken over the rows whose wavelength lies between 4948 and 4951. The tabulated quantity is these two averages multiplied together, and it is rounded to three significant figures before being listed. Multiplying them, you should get 150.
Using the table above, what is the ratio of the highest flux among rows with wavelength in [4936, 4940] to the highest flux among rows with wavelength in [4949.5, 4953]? 0.90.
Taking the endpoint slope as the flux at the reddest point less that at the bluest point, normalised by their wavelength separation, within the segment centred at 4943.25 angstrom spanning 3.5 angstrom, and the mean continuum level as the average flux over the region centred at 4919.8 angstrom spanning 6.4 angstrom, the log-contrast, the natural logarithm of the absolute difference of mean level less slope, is 2.43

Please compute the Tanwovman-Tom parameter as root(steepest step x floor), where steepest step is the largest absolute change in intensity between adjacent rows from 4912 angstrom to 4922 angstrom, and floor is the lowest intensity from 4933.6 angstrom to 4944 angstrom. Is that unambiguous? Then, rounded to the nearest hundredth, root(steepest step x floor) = 1.22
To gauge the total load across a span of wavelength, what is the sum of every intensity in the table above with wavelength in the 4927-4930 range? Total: 37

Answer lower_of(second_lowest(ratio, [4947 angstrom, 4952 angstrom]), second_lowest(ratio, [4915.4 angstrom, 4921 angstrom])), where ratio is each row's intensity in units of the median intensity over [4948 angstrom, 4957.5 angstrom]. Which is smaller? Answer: 0.900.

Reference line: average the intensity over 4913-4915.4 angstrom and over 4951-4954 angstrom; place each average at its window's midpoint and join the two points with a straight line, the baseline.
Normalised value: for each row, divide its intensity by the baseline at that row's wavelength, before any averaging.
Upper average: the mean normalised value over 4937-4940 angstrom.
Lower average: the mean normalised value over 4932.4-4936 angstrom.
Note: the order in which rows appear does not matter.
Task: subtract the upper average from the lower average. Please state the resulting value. 0.01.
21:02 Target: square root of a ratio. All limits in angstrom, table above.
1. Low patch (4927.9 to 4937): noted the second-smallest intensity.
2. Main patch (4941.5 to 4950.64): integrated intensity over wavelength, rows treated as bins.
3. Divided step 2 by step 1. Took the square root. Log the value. 3.13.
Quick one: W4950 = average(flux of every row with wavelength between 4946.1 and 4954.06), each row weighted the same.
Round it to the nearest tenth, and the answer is 12.9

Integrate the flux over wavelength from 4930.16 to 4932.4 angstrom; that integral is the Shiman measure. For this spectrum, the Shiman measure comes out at 28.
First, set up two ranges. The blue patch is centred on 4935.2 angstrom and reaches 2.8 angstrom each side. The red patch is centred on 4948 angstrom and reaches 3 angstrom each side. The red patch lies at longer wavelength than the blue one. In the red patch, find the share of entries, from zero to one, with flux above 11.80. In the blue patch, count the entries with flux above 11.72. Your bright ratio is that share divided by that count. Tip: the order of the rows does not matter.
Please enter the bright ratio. 0.33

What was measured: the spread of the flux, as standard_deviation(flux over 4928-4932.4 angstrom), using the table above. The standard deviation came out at 0.06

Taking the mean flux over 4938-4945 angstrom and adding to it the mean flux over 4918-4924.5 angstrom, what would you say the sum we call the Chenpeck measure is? 23.5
